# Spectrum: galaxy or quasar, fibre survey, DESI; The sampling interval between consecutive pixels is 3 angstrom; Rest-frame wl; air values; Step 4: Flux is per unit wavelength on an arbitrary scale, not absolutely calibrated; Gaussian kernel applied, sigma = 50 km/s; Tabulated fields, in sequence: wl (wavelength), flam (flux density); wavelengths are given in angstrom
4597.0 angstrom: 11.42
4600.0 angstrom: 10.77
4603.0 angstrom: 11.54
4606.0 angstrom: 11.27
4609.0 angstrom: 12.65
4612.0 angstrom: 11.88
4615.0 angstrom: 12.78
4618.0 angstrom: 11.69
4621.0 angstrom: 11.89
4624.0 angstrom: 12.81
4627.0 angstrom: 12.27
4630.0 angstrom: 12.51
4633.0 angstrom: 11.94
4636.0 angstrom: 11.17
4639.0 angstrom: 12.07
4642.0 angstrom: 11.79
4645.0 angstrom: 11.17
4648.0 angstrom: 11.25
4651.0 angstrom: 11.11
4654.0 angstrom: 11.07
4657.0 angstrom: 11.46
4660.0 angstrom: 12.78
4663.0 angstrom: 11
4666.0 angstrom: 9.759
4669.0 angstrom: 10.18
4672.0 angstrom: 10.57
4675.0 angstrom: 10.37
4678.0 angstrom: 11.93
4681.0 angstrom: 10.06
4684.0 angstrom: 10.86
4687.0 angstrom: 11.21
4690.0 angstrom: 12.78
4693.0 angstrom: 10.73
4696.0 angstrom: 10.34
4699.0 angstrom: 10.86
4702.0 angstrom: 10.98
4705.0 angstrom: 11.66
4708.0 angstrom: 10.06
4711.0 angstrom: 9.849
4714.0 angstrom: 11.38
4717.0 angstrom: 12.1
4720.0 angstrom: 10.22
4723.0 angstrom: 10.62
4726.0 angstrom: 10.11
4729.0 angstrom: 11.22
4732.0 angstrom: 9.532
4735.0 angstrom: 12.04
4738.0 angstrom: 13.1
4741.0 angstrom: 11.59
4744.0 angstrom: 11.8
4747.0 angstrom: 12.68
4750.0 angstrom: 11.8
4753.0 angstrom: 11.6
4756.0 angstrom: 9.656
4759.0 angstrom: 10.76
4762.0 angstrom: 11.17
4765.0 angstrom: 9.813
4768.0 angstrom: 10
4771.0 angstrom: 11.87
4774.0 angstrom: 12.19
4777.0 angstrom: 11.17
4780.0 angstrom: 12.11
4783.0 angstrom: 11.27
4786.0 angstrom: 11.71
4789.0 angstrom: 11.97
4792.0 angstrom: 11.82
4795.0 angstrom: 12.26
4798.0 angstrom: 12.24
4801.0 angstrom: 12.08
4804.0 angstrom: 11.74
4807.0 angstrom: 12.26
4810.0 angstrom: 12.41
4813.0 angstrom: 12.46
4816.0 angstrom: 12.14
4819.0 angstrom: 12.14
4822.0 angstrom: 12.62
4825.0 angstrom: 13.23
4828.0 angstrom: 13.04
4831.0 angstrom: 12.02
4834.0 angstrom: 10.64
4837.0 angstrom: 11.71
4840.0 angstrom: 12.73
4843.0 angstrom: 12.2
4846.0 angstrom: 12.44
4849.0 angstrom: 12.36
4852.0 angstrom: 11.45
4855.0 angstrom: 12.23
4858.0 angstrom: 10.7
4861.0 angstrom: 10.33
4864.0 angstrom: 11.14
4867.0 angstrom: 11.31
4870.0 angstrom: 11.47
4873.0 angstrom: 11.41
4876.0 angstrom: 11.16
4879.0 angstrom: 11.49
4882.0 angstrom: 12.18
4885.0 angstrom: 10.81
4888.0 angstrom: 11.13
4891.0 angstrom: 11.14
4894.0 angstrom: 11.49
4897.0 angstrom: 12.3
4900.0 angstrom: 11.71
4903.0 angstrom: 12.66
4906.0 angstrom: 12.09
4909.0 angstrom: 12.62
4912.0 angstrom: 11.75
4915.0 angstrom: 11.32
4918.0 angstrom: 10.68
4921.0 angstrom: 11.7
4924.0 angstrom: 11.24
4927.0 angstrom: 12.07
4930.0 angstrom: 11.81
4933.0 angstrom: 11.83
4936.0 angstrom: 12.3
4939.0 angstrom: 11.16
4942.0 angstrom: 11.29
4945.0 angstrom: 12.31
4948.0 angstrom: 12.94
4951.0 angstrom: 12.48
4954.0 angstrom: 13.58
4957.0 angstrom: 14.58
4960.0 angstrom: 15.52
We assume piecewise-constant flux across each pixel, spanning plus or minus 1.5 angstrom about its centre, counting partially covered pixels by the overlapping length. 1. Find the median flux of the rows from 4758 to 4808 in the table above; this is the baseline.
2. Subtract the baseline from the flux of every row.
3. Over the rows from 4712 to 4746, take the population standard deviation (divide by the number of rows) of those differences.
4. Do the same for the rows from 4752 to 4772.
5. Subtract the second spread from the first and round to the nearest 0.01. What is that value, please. 0.17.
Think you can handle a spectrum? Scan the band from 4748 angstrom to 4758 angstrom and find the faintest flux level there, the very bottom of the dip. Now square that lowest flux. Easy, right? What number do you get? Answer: 93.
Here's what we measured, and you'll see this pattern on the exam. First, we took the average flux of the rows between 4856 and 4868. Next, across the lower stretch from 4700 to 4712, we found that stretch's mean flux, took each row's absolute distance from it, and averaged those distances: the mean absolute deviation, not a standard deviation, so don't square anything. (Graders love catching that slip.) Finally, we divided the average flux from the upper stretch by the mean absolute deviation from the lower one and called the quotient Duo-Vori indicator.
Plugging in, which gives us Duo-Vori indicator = 16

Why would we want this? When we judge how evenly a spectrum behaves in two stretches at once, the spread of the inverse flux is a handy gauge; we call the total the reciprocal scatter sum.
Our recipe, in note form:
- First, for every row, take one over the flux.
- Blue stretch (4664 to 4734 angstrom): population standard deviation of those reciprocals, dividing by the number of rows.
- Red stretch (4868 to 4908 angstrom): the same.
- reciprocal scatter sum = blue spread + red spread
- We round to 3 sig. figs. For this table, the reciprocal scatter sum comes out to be 0.0105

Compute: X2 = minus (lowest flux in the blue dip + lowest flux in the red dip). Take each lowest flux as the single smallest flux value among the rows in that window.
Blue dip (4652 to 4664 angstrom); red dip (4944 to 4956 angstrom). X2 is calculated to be -23.3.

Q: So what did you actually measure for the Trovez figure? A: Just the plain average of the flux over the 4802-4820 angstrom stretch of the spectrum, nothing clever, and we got 12.2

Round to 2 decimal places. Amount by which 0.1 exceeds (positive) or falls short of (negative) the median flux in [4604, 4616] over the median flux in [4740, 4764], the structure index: -0.96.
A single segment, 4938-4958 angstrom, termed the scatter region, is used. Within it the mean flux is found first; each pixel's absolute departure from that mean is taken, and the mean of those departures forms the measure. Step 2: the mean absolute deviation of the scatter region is 0.9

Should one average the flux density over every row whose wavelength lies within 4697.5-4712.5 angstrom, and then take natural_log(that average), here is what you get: 2.37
